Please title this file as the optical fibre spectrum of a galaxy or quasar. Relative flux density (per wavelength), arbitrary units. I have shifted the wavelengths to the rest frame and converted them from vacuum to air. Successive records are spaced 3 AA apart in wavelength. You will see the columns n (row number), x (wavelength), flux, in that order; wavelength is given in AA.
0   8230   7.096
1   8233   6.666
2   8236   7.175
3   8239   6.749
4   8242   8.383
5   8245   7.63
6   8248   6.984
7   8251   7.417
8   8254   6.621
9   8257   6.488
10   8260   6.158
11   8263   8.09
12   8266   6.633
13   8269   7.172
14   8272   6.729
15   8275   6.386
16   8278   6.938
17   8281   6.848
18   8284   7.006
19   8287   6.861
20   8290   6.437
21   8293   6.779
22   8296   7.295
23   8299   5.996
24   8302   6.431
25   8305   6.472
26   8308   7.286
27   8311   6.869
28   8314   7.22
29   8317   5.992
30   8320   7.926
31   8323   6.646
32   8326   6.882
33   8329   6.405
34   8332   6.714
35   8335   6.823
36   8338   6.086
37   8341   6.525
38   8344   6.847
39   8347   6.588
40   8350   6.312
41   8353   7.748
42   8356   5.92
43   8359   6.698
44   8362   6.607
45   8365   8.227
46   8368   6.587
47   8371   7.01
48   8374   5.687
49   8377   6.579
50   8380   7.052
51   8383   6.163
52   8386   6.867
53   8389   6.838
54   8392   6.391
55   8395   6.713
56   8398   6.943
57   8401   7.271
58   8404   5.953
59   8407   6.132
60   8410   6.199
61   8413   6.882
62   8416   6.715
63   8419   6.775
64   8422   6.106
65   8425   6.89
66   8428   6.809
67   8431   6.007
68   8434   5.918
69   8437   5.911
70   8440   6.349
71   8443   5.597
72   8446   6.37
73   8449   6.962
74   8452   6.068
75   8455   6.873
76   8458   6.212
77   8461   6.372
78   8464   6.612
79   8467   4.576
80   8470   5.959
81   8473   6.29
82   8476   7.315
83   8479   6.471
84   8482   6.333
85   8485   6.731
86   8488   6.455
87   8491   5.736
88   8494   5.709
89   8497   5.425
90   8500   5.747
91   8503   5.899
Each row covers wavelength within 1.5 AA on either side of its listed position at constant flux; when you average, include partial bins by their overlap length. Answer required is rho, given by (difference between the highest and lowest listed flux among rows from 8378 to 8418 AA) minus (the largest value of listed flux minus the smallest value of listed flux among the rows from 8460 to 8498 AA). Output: -1.4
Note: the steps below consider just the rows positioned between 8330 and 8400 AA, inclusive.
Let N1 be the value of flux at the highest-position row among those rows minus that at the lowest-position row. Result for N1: 0.23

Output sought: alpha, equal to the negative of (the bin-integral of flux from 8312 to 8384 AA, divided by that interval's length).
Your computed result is -6.7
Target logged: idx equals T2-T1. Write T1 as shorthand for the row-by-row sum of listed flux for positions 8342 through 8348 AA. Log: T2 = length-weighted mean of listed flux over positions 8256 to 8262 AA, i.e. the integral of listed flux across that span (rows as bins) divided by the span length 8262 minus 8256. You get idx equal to -7.0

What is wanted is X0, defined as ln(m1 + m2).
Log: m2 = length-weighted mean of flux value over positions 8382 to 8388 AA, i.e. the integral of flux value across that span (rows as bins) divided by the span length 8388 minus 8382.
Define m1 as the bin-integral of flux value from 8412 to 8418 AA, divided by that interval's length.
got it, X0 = 2.59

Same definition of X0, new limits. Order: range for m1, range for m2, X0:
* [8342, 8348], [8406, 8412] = 2.56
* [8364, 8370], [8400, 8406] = 2.63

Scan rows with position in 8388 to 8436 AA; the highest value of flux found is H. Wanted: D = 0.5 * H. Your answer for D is 3.6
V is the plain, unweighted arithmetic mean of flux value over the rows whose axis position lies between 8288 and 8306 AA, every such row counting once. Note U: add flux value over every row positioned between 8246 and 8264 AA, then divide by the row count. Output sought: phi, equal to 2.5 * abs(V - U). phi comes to 1.0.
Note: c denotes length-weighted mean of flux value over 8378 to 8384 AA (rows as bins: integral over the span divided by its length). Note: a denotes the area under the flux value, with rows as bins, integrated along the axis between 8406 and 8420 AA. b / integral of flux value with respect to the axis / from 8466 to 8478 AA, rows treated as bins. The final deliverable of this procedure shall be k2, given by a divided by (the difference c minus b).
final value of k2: -1.4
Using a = 92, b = 73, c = 6.64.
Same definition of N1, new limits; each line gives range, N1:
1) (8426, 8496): -1.10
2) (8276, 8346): -0.09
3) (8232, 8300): -0.67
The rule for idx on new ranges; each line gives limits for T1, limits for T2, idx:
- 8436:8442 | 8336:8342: -5.9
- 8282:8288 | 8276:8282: -7.0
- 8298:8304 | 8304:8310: -5.5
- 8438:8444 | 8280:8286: -5.0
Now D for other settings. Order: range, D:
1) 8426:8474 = 3.5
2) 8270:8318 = 3.6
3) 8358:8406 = 4.1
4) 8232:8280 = 4.2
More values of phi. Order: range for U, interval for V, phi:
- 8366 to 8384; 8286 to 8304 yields 0.3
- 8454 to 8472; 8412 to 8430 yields 1.5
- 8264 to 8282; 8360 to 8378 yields 0.0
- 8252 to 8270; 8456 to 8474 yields 2.1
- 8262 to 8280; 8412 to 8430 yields 0.7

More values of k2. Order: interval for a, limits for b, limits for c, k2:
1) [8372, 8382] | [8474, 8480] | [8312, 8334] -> -1.9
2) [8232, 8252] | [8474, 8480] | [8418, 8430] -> -4.2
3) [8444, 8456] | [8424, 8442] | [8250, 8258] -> -0.7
